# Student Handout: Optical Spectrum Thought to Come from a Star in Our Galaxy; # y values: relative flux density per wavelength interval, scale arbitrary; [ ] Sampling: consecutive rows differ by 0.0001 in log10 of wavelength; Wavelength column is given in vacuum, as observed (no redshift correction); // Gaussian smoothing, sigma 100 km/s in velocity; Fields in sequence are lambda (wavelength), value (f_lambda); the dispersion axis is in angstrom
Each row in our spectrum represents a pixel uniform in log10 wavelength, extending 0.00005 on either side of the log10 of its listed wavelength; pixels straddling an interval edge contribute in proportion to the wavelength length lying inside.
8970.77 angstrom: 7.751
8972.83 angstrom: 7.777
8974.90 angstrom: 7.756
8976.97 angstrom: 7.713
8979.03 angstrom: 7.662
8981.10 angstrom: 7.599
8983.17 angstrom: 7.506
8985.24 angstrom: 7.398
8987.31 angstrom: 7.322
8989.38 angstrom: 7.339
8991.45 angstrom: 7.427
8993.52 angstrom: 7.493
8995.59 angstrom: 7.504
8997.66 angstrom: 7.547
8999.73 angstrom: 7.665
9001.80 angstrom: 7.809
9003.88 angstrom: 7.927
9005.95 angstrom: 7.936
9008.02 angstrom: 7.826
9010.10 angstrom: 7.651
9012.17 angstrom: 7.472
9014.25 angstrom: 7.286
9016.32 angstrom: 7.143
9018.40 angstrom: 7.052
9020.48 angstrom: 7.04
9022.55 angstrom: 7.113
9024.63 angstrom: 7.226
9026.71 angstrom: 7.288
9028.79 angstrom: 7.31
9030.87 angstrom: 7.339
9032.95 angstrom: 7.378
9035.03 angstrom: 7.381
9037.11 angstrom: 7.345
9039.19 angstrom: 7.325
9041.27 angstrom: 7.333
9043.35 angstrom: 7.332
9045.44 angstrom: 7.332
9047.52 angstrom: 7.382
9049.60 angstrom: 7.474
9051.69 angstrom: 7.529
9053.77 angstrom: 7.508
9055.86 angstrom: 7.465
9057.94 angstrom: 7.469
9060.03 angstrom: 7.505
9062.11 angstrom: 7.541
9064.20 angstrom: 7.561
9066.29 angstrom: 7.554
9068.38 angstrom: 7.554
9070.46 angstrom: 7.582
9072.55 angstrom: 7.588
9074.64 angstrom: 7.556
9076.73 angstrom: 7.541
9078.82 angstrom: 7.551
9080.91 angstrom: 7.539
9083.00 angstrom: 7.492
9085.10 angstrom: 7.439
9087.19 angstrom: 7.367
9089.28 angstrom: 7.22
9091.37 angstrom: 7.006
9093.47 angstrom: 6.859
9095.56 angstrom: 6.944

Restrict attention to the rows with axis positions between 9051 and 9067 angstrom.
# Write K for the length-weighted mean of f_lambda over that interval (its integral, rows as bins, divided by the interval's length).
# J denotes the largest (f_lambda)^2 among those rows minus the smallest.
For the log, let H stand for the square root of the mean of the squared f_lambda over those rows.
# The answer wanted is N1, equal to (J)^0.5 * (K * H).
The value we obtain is 68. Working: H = 7.52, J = 1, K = 7.52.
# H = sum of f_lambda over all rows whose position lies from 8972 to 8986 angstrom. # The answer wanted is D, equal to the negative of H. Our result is -53.4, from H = 53.4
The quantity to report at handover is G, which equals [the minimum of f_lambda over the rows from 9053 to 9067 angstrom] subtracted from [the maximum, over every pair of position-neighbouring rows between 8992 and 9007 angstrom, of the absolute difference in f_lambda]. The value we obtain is -7.32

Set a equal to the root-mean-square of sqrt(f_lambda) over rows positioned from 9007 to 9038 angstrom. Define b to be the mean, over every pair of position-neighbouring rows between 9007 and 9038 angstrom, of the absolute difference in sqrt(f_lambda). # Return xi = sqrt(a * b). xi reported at 0.20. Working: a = 2.71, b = 0.0153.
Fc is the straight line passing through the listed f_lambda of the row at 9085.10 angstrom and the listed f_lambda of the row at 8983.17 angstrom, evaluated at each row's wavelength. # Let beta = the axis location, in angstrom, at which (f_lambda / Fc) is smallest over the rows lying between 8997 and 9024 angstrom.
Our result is 9020.48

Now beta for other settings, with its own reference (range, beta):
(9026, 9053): 9026.71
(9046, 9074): 9047.52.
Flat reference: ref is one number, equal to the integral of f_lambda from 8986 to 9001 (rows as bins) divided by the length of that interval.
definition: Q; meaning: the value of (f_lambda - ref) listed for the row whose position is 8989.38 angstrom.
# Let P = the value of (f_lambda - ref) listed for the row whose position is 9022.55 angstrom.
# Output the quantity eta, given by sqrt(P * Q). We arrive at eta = 0.23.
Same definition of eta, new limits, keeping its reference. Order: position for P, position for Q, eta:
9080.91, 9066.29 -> 0.07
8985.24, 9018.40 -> 0.19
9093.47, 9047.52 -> 0.24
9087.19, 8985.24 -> 0.09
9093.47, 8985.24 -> 0.22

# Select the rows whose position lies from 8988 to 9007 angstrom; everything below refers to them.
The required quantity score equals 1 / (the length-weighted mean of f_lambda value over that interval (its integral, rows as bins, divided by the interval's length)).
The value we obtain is 0.131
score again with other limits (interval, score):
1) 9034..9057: 0.135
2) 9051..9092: 0.134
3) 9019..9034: 0.138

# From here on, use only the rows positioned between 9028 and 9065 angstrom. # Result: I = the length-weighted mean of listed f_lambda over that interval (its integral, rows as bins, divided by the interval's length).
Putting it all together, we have 7.42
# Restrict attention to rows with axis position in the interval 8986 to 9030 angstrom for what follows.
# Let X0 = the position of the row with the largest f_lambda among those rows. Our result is 9005.95 angstrom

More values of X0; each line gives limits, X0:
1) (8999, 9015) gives 9005.95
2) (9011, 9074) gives 9072.55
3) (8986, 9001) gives 8999.73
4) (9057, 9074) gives 9072.55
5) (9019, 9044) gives 9035.03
